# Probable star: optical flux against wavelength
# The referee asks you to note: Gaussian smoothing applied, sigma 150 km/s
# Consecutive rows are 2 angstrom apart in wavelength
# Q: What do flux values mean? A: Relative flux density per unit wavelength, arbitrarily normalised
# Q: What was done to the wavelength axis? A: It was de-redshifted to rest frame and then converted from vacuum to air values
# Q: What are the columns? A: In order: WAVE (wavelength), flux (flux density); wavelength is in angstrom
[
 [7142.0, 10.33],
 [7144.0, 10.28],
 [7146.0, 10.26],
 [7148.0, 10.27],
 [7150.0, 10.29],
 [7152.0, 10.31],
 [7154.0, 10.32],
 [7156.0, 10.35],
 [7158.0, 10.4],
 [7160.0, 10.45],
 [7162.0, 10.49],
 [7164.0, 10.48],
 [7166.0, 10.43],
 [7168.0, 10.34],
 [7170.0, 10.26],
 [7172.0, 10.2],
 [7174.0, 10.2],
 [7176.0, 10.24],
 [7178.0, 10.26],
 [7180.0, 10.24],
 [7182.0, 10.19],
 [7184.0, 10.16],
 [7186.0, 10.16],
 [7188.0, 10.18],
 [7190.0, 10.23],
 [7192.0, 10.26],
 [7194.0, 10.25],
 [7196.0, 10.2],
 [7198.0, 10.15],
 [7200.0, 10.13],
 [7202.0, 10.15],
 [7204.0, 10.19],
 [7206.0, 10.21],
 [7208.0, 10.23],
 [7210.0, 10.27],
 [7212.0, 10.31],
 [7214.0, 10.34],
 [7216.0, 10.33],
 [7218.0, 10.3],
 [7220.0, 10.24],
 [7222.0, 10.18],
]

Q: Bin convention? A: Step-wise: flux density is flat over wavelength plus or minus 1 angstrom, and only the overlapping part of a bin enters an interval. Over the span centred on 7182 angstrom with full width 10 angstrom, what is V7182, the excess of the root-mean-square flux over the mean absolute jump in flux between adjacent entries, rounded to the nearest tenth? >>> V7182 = 10.2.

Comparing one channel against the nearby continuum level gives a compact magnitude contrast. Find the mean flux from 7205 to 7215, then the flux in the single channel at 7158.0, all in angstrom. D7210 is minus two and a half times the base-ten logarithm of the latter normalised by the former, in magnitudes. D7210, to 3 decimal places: -0.013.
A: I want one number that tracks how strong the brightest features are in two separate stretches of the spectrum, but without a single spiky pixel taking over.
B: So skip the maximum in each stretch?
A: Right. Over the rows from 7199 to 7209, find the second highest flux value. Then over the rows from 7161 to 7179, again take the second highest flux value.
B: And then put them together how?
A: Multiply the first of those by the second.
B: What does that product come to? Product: 107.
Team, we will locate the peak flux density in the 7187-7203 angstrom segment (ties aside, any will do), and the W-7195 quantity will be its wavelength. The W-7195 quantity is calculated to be 7192.0 angstrom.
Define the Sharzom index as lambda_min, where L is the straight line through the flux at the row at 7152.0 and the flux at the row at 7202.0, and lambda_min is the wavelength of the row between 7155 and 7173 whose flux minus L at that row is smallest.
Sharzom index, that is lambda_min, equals 7172.0 angstrom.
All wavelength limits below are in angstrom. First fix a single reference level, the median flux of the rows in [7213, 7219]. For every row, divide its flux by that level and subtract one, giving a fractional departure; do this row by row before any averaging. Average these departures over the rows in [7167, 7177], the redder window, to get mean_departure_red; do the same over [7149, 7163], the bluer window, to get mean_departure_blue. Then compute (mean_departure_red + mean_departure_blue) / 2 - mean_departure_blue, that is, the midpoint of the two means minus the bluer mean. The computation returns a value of -0.006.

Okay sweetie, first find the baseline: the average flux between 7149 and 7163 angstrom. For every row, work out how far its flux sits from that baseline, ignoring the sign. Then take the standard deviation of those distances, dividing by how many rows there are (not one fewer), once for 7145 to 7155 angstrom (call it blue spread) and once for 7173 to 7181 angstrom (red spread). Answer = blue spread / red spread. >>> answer 1.0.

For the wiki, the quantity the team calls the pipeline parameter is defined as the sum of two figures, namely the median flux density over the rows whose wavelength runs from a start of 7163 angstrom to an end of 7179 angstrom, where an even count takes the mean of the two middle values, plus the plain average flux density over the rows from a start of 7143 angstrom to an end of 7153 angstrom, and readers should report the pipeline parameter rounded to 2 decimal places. 20.54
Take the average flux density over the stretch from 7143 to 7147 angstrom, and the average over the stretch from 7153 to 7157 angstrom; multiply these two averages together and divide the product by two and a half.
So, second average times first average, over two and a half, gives 42.5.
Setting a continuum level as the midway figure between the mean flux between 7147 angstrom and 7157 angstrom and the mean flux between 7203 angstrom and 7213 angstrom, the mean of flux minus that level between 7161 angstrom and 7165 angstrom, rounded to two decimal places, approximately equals 0.21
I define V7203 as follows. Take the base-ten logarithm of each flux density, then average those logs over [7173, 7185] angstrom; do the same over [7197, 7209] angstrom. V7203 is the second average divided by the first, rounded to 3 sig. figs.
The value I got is 0.998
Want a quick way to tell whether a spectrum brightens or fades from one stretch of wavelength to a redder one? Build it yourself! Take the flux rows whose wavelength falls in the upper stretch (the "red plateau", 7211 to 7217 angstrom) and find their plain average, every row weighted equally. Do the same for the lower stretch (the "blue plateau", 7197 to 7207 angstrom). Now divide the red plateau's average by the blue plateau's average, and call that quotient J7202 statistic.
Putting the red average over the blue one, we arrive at 1.02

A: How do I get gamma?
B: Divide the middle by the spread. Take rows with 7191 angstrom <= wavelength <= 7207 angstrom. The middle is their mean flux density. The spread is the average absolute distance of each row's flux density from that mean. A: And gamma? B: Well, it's 272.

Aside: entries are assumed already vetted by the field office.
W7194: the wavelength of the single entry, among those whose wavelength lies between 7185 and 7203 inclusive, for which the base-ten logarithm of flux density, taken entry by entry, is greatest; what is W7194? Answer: 7192.0 angstrom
